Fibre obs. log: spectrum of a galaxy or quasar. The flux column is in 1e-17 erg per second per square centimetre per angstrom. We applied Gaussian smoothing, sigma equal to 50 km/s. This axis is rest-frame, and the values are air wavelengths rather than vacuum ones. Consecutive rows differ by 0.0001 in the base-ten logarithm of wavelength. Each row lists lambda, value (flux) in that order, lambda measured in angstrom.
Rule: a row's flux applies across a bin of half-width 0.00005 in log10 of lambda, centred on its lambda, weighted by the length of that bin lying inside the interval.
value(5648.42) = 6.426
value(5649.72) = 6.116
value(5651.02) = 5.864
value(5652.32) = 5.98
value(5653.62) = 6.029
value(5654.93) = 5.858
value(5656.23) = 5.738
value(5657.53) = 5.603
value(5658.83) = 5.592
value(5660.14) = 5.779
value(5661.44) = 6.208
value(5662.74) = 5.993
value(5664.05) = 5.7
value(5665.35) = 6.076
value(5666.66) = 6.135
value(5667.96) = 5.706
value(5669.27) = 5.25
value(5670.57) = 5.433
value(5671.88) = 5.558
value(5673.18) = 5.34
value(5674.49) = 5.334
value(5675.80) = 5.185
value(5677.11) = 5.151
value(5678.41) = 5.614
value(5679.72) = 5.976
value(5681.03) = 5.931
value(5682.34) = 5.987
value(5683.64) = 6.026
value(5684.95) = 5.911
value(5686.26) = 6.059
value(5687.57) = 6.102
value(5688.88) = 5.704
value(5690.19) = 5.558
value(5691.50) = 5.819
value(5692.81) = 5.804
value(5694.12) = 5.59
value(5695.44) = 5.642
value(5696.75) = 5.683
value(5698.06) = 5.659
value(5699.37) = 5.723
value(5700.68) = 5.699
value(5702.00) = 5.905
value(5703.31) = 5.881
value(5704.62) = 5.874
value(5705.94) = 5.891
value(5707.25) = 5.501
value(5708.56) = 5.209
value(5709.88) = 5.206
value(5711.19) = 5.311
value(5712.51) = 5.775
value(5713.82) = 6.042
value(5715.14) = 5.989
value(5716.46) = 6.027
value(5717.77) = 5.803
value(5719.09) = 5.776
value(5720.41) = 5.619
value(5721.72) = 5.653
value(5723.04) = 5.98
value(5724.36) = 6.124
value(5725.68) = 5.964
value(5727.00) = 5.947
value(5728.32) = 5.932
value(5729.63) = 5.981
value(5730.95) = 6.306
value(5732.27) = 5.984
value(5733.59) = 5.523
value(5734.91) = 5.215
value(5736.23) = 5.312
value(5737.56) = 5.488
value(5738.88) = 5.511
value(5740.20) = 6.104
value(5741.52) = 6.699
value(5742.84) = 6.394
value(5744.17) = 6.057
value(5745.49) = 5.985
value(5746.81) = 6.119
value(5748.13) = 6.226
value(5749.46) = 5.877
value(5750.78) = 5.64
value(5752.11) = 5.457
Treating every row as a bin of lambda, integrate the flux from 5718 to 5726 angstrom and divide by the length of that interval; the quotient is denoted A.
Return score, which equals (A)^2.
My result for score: 34.1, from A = 5.84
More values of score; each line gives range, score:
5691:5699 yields 32.5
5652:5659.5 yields 33.5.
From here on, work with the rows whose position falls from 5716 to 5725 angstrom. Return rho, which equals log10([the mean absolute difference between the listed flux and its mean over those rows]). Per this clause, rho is -0.79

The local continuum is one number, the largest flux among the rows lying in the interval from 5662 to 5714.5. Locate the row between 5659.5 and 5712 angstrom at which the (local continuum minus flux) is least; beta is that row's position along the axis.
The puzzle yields 5661.44 angstrom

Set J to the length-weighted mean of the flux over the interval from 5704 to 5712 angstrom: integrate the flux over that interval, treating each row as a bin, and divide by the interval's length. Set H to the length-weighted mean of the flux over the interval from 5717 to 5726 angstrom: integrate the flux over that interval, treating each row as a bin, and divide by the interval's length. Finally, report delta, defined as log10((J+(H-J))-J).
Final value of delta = -0.5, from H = 5.84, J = 5.50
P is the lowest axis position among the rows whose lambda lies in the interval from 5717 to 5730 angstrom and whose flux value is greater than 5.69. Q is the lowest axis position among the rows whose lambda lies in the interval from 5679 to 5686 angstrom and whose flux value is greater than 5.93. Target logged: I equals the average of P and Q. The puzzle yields 5698.7 angstrom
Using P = 5717.77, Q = 5679.72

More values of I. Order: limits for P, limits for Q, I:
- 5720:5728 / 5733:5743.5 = 5731.6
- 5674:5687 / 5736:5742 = 5710.0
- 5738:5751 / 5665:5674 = 5702.8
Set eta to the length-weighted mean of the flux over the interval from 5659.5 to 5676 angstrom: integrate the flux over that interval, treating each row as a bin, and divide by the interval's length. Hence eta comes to 5.68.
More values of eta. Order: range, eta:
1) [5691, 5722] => 5.71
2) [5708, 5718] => 5.67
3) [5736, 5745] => 5.96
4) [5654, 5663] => 5.82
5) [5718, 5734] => 5.90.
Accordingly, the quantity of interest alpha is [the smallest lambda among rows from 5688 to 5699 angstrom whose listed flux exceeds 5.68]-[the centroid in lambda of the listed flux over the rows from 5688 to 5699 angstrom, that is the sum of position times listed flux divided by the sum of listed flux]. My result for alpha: -4.6 angstrom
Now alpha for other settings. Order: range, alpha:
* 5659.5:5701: -20.2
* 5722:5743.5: -9.9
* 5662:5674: -5.1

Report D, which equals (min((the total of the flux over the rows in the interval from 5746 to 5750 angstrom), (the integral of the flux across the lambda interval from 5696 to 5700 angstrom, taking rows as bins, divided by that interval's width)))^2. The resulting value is 32.4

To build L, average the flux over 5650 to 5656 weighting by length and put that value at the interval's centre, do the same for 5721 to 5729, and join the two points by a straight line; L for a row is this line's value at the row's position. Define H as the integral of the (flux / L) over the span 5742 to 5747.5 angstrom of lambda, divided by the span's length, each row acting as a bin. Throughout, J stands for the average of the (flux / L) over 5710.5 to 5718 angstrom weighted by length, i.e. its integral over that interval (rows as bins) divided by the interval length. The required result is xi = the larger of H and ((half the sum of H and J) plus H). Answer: 2.05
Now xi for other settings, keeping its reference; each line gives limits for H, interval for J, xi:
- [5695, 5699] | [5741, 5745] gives 1.97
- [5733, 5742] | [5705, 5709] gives 1.90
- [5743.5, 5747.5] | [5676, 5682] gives 2.01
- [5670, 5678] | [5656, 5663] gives 1.84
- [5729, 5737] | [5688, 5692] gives 1.92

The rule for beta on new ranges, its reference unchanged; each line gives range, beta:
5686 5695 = 5687.57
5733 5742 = 5741.52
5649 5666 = 5661.44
